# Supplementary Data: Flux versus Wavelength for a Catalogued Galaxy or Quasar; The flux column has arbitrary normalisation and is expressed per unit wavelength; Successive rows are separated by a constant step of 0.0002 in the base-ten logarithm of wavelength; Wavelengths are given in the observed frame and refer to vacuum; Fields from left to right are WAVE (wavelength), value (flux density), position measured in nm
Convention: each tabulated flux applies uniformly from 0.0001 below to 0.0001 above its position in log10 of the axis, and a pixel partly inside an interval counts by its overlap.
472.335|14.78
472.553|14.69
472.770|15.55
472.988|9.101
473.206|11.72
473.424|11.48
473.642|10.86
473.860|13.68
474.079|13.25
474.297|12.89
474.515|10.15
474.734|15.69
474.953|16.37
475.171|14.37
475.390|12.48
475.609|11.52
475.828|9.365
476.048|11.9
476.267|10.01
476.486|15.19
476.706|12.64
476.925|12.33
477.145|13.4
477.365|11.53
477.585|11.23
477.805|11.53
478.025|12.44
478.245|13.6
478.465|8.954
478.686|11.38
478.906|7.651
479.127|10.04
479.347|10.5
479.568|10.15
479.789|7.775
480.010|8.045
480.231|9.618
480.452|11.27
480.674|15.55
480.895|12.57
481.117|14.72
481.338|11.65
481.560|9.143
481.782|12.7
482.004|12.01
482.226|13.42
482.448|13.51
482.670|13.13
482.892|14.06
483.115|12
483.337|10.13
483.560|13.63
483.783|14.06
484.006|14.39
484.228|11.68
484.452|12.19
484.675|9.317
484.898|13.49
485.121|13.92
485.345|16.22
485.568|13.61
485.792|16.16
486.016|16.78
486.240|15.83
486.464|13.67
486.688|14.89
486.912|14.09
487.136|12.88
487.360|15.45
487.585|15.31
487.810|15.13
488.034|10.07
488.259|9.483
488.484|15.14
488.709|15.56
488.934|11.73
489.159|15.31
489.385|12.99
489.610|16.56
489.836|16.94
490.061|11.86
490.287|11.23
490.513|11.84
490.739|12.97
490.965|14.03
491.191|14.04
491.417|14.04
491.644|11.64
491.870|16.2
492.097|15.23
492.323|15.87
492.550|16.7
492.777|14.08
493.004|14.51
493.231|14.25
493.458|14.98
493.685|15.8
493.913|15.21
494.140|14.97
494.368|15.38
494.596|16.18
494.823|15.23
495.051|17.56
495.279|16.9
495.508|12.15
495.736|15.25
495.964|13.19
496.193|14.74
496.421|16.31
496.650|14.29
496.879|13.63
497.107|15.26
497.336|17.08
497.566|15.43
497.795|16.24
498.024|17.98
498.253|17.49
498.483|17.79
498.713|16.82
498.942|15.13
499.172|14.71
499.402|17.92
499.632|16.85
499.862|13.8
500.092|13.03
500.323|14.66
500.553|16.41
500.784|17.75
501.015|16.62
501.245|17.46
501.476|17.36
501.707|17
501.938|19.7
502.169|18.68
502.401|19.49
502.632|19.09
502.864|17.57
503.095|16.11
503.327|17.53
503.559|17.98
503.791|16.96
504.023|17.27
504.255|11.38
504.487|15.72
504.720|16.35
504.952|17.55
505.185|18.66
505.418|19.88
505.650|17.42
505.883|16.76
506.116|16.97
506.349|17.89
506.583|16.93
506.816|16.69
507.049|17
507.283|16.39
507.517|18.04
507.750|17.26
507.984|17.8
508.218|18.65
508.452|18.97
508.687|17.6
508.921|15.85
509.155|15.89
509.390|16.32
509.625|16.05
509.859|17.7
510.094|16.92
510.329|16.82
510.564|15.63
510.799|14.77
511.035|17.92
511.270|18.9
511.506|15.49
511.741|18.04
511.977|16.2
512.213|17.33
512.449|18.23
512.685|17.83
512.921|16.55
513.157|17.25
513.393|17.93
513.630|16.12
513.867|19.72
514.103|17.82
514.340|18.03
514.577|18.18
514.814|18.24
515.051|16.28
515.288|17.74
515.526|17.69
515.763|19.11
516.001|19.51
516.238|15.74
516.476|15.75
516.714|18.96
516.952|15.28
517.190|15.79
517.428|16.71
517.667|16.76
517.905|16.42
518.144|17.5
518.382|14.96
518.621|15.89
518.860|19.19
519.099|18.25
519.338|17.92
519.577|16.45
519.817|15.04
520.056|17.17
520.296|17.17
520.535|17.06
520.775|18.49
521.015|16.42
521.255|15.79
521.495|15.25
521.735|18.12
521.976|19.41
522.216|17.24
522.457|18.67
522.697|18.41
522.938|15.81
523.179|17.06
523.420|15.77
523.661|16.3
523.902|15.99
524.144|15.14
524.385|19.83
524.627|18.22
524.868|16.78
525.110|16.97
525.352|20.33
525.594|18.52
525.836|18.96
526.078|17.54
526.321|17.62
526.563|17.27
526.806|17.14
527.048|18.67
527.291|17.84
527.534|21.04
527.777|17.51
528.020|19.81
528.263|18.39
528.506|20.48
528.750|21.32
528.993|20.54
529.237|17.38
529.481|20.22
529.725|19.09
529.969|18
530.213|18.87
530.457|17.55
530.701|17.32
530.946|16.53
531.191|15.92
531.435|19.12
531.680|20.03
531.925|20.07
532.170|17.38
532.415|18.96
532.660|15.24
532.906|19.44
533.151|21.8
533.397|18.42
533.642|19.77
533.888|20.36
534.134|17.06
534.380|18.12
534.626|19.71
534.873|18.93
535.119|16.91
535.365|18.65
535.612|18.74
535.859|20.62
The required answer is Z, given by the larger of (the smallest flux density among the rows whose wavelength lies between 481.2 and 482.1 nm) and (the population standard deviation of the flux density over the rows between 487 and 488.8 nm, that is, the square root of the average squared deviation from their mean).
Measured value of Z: 9.1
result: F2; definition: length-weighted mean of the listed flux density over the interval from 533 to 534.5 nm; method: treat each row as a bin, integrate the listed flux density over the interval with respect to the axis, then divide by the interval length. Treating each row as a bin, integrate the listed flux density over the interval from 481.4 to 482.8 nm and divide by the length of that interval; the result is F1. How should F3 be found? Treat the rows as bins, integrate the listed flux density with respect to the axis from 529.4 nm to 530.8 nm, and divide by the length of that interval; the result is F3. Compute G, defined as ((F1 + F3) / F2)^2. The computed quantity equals 2.56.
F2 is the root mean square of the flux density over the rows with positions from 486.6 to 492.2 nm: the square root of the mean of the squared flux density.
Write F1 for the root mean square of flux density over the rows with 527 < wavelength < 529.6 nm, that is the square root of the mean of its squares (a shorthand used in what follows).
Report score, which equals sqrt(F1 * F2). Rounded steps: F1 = 19.4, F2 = 13.9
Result 16.5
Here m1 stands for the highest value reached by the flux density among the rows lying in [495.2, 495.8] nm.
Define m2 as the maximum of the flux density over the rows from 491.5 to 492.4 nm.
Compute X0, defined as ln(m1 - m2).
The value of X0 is -0.4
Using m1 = 16.9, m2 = 16.2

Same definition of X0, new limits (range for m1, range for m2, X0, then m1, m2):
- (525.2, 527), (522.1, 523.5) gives 0.5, 20.33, 18.67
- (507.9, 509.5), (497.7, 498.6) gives 0.0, 18.97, 17.98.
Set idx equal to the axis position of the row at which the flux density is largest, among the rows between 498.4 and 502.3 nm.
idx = 501.938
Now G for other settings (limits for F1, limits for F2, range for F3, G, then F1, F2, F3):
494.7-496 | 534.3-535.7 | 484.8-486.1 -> 2.66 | 15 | 18.5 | 15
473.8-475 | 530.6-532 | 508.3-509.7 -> 2.81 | 14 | 18.1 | 17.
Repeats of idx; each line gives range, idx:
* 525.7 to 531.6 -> 528.750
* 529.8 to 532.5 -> 531.925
